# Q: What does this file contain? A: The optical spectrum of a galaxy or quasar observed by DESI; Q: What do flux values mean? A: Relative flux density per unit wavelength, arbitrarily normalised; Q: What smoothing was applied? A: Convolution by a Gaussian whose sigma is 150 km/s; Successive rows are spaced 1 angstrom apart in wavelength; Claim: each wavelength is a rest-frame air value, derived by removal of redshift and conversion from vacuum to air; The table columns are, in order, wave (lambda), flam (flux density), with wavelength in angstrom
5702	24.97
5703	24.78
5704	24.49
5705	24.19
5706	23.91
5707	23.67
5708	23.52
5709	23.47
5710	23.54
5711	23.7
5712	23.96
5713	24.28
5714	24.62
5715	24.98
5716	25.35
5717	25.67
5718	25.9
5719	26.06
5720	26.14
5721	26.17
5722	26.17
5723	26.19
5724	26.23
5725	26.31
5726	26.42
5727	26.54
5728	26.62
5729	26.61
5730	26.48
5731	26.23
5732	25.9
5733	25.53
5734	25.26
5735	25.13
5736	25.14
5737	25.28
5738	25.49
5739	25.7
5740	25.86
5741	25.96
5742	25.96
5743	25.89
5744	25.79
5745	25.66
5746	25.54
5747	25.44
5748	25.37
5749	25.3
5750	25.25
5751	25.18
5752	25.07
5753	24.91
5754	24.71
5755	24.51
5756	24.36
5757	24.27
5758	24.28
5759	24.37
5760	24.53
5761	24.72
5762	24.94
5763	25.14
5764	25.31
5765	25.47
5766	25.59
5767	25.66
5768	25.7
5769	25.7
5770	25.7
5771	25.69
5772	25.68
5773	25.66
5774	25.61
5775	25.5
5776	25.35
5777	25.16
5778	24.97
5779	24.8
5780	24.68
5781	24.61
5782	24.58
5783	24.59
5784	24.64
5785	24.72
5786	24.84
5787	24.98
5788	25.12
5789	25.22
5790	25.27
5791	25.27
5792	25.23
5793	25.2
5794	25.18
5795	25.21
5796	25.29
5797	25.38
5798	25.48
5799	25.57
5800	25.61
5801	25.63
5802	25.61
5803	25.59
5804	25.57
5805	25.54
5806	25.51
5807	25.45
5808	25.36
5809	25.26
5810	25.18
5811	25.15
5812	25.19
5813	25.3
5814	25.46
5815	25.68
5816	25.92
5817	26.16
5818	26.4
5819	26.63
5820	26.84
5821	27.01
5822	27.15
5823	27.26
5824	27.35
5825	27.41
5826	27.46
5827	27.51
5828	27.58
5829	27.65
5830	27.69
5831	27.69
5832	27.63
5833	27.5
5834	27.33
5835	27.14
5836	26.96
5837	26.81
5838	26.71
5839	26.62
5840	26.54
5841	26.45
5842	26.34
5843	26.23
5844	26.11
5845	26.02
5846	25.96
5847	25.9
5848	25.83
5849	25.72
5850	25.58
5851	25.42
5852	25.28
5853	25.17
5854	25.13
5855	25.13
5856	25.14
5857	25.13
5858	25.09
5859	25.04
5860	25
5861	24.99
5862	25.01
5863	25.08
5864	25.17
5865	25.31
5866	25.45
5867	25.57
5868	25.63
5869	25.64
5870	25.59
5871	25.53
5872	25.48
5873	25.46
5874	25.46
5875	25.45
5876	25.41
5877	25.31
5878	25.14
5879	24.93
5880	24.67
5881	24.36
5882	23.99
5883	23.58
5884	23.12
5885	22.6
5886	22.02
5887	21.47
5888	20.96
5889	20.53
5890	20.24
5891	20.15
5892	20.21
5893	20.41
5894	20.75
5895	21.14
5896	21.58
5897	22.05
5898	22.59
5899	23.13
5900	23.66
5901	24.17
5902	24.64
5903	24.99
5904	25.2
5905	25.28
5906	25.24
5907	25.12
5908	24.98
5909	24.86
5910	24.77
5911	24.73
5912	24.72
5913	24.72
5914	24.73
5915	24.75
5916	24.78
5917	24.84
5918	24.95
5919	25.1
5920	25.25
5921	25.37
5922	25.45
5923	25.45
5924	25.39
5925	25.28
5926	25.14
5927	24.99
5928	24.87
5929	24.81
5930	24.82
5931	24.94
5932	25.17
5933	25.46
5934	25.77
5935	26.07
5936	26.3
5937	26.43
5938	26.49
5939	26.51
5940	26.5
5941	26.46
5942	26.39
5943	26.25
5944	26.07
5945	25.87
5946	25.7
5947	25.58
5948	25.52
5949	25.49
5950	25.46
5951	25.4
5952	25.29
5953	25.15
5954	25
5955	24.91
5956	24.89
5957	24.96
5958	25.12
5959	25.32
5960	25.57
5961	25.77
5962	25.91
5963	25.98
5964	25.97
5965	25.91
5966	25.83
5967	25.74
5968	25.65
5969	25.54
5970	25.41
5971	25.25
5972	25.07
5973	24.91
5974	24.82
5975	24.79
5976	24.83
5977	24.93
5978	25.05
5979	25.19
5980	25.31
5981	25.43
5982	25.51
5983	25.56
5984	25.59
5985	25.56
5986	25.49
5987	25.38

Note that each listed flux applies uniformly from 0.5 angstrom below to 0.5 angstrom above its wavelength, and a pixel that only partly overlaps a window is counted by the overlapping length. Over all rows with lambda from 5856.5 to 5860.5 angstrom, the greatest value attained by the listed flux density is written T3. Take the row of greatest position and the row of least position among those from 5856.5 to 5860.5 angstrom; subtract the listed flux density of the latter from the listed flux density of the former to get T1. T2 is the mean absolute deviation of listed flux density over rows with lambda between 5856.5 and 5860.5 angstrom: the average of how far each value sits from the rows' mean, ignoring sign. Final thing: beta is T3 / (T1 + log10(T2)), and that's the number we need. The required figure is -17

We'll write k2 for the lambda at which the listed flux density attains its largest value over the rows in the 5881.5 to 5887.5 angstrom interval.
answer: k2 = 5882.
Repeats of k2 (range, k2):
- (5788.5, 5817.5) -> 5817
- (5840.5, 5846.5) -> 5841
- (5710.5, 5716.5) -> 5716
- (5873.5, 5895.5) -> 5874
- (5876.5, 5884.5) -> 5877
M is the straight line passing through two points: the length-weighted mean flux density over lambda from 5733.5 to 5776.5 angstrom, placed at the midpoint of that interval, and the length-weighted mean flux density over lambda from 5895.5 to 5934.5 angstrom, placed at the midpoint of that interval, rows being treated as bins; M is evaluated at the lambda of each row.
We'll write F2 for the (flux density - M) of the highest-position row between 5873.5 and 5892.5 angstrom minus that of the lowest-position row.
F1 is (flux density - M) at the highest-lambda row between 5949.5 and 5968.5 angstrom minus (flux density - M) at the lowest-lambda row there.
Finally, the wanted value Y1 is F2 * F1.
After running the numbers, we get -1.3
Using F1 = 0.3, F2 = -5.18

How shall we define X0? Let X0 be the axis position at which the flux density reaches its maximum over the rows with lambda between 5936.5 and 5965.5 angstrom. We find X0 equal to 5939 angstrom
